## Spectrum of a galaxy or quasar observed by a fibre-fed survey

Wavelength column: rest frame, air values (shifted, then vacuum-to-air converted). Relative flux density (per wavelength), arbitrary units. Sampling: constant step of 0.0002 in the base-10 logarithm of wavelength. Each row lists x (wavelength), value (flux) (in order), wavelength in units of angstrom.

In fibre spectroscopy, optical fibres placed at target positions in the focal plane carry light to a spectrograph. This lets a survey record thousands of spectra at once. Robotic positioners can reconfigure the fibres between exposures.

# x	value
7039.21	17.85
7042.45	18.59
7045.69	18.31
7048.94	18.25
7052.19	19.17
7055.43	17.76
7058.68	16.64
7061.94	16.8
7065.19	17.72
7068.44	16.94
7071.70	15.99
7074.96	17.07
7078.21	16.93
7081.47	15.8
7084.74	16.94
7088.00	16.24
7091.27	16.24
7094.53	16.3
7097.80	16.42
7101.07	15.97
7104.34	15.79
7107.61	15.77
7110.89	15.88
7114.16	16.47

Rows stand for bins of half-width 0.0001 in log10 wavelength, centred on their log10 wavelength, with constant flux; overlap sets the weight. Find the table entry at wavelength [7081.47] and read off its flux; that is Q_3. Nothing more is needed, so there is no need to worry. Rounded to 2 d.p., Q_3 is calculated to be 15.80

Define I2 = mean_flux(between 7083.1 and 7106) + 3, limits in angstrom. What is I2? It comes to 19.3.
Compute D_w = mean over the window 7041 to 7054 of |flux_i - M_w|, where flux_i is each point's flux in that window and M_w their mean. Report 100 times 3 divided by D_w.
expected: 1000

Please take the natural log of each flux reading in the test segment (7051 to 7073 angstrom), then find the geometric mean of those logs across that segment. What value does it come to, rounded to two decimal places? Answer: 2.85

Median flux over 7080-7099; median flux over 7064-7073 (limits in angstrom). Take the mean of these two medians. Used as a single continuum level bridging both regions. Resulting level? 16.6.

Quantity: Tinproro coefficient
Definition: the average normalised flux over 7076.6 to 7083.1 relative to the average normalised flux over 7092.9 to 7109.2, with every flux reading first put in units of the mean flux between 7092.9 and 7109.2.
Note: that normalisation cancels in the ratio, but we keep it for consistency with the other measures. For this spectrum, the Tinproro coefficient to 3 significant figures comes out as 1.02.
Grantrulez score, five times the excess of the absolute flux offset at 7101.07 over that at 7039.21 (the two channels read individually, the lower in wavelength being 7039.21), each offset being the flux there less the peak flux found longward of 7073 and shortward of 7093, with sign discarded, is 1.6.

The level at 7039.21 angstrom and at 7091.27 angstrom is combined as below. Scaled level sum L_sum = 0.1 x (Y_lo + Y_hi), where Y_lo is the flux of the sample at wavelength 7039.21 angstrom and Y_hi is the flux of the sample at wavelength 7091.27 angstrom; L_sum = 3.41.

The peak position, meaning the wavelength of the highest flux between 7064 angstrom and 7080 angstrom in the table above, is 7065.19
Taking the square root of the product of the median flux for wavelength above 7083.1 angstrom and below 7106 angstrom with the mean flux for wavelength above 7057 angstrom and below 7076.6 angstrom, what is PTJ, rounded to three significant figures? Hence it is 16.5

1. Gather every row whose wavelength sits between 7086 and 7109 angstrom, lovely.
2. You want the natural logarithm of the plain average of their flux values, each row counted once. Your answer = 2.78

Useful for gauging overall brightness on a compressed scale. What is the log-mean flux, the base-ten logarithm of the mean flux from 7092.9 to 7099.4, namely 1.214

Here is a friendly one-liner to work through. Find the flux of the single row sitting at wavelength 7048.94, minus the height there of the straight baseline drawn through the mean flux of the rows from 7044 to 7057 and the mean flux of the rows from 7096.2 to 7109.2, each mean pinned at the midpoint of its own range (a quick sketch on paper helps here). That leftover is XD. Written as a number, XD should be -0.2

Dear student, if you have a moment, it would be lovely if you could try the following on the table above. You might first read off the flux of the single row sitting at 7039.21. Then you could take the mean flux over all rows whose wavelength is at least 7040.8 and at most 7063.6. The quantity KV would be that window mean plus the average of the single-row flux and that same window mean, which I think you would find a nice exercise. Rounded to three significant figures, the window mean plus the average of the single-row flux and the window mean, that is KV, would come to 35.8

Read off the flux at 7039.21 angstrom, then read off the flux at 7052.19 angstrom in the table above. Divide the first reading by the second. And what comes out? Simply 0.93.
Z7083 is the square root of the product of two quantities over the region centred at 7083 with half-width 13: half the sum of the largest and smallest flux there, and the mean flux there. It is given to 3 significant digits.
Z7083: 16.4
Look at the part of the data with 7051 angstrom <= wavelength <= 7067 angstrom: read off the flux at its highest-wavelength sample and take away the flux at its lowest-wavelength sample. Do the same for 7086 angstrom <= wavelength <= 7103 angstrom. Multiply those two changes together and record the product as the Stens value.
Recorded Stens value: 0.39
